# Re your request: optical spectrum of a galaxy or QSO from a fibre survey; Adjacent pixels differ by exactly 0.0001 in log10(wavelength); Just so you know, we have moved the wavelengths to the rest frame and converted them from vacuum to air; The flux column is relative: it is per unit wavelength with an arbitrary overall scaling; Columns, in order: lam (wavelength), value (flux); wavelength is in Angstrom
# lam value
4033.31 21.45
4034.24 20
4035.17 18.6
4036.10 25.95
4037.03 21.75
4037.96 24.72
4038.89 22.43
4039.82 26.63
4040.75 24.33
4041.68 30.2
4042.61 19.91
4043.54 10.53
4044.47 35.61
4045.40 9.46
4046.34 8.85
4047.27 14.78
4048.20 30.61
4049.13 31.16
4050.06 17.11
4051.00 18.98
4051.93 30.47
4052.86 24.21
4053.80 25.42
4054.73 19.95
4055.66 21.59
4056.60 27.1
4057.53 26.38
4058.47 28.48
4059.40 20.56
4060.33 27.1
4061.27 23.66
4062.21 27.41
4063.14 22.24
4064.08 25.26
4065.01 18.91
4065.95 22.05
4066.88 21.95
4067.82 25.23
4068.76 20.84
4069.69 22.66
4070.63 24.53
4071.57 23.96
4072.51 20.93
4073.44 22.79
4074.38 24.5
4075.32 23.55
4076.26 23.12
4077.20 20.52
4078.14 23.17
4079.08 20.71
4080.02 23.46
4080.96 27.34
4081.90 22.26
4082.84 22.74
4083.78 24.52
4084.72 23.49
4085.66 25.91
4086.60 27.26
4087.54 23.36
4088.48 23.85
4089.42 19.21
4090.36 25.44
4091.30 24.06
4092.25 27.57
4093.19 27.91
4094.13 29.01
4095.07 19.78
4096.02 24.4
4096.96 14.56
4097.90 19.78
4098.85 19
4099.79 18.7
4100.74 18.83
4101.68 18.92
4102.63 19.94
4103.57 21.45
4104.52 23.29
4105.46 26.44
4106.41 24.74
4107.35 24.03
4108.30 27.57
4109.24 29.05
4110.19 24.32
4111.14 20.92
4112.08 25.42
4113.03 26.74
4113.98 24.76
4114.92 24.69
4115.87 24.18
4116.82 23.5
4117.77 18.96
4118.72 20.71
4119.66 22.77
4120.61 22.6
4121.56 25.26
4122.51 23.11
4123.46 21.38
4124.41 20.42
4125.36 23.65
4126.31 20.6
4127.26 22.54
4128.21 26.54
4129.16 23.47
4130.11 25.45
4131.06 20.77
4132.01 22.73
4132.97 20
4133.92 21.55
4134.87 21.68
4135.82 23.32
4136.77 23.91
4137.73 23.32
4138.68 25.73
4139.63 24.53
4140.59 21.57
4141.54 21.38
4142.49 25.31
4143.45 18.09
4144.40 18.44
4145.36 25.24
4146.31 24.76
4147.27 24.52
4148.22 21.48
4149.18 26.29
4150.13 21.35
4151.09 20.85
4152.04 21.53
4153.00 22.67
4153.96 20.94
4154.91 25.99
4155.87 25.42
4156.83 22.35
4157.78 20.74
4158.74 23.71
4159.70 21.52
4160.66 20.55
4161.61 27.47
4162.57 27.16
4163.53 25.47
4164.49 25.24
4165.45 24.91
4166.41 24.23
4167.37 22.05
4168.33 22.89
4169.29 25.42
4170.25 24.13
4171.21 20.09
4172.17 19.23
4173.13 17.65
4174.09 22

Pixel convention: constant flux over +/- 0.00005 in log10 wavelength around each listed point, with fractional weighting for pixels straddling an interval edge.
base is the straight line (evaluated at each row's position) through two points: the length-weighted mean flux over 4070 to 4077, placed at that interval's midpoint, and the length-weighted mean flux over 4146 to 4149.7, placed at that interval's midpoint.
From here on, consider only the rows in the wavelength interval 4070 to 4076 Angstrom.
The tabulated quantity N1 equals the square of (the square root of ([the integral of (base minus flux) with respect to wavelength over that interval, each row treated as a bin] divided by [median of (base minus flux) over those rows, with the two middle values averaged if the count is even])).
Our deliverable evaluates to 1.7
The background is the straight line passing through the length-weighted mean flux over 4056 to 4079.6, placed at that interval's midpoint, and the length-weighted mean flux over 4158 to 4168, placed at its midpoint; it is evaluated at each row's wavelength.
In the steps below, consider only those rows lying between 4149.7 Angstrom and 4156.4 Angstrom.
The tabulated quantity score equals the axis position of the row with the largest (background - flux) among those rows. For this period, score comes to 4151.09 Angstrom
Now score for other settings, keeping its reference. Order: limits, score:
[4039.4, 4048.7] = 4046.34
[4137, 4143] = 4141.54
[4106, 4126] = 4117.77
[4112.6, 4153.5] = 4143.45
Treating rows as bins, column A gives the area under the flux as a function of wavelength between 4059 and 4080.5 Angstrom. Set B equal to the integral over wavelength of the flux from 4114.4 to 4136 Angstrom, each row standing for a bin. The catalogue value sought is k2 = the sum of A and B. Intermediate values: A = 495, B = 488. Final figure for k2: 983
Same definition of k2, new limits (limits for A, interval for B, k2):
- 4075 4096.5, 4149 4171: 1034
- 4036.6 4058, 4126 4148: 989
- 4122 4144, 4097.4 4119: 992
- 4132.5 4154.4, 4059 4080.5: 988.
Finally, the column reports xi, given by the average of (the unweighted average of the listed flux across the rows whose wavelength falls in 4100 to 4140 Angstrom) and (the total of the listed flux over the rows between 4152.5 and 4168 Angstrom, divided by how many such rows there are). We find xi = 23.5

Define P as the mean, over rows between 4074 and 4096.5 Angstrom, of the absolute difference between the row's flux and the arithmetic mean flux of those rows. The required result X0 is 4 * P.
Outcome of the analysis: 8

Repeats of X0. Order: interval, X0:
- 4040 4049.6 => 35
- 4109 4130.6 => 7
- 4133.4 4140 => 4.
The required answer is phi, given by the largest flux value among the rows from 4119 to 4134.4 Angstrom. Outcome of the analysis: 26.54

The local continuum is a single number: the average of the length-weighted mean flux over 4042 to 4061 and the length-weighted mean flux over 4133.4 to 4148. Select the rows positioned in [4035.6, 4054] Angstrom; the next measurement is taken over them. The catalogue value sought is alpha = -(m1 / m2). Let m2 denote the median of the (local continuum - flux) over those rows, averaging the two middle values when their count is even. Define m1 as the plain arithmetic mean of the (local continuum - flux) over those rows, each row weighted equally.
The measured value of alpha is 0.01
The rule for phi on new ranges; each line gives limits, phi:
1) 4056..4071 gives 28.48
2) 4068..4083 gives 27.34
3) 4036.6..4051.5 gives 35.61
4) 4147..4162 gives 27.47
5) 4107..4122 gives 29.05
